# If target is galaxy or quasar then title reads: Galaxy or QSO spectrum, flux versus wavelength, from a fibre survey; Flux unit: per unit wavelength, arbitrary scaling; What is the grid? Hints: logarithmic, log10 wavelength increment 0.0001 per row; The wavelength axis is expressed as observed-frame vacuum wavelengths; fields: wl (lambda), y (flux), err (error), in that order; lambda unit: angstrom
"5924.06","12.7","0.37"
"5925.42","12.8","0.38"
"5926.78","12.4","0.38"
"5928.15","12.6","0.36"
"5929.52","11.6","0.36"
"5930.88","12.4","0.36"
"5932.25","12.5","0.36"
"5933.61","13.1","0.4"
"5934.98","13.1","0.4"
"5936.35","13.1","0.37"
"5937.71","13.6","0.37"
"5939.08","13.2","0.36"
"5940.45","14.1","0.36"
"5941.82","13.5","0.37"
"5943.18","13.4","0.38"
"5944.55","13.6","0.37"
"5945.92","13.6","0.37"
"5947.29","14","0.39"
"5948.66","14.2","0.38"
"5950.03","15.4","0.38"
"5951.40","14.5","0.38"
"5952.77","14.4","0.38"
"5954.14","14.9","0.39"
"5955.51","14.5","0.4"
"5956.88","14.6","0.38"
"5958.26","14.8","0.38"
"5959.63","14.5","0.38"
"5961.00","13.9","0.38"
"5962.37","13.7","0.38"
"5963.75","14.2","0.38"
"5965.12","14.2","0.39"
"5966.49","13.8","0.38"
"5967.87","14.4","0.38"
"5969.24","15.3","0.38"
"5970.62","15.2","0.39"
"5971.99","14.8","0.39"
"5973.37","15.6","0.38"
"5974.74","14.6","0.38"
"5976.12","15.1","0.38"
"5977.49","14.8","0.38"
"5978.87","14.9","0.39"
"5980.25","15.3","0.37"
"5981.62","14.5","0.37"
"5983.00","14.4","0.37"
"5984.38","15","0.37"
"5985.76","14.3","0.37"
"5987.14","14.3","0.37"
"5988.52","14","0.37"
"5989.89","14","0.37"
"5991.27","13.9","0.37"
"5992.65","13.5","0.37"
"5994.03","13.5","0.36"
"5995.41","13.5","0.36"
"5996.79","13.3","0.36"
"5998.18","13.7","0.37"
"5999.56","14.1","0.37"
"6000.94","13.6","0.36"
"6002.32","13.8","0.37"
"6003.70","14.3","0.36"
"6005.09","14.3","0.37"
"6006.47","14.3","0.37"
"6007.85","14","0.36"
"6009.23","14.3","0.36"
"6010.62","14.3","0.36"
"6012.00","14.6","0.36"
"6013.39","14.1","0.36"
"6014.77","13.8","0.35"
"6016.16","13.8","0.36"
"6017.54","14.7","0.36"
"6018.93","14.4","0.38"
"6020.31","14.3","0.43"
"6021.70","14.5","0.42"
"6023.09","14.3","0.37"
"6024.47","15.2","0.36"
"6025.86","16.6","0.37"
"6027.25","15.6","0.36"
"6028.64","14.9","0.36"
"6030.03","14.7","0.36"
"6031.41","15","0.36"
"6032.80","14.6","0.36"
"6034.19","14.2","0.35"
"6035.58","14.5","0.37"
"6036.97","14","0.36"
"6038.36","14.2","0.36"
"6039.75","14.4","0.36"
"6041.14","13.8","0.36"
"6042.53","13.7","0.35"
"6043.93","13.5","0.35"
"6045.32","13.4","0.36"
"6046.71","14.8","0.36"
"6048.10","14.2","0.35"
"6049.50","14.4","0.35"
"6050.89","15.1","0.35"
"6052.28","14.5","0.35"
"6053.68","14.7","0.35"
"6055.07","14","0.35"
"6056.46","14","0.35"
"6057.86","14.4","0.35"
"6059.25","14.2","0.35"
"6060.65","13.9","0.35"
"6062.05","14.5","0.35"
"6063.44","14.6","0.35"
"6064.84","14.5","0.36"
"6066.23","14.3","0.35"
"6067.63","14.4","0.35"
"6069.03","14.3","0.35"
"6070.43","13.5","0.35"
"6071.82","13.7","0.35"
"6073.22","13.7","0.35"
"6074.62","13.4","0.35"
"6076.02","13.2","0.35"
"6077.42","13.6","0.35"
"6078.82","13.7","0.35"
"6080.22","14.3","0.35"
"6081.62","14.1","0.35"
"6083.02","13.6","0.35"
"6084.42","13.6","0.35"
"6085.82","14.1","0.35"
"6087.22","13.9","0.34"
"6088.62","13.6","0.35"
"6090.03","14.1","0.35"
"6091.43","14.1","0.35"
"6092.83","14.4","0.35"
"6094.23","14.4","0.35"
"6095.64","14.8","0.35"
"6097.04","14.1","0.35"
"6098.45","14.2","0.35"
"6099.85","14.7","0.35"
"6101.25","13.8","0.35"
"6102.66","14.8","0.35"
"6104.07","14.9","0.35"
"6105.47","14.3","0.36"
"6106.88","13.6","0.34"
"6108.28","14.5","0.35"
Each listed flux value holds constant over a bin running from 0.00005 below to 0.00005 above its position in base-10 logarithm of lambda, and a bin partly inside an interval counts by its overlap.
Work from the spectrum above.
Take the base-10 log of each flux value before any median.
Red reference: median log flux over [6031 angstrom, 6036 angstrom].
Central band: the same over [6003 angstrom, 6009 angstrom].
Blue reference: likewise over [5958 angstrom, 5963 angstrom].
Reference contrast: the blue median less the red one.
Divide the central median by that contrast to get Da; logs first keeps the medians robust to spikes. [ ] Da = -108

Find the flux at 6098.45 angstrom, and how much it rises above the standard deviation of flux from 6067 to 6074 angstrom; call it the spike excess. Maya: 13.8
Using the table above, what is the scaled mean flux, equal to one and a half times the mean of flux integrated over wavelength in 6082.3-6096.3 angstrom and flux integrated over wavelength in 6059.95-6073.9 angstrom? 296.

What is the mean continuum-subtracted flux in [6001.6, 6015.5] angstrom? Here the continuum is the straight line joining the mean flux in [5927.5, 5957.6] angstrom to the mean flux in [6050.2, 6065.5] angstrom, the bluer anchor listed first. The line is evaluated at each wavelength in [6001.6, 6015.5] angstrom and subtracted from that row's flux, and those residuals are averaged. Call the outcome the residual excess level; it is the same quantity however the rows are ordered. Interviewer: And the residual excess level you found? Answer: 0.11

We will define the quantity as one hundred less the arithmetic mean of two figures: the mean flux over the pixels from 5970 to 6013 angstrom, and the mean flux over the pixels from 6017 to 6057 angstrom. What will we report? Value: 85.6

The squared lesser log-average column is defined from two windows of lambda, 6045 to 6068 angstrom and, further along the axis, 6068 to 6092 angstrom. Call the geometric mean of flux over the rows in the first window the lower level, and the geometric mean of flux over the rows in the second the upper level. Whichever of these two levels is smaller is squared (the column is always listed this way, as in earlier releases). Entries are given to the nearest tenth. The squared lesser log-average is 190.2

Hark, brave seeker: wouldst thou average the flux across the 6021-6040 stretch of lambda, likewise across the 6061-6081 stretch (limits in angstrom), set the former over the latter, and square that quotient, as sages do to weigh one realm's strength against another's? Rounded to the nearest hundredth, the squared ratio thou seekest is 1.12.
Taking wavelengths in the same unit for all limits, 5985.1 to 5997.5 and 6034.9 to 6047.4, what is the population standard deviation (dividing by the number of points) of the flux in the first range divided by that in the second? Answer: 0.78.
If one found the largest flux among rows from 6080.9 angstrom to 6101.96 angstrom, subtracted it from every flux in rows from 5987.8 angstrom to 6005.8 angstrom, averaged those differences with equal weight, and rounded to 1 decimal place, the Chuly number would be -1.0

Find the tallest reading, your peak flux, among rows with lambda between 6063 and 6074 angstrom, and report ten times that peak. 146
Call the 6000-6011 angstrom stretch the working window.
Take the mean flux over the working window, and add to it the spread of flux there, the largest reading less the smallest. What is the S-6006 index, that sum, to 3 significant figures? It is 14.8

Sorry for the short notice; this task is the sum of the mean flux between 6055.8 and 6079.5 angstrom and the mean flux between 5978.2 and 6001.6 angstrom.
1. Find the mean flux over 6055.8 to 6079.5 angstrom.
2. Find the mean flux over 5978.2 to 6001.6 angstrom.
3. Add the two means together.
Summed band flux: 28.1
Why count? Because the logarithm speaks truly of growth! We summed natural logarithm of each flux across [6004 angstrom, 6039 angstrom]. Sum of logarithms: 66.9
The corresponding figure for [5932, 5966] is 65.8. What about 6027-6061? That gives 66.6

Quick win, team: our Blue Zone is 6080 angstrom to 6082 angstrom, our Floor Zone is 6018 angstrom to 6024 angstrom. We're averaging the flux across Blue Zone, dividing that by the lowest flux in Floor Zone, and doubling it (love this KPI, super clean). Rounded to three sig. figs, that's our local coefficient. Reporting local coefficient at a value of 1.99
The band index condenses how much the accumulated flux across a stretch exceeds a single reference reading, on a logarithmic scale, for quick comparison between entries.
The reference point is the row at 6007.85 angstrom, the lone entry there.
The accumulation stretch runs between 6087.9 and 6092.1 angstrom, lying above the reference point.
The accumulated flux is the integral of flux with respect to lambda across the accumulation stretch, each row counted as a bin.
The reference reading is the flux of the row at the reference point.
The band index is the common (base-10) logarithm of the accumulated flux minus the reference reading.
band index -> 1.65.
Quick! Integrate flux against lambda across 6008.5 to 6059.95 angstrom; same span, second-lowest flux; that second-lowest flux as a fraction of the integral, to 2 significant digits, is 0.018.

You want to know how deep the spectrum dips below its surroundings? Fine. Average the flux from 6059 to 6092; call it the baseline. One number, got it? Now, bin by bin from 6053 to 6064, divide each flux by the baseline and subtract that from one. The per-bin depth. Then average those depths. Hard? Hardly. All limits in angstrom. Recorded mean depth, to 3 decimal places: -0.024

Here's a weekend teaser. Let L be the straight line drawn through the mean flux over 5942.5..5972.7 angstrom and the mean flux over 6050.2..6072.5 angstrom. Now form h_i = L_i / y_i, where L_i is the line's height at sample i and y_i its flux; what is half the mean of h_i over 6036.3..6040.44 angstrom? 0.504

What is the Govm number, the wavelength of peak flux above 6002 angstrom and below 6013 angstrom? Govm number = 6012.00 angstrom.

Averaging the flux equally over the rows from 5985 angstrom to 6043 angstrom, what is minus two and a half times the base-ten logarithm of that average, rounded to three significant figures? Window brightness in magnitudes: -2.89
